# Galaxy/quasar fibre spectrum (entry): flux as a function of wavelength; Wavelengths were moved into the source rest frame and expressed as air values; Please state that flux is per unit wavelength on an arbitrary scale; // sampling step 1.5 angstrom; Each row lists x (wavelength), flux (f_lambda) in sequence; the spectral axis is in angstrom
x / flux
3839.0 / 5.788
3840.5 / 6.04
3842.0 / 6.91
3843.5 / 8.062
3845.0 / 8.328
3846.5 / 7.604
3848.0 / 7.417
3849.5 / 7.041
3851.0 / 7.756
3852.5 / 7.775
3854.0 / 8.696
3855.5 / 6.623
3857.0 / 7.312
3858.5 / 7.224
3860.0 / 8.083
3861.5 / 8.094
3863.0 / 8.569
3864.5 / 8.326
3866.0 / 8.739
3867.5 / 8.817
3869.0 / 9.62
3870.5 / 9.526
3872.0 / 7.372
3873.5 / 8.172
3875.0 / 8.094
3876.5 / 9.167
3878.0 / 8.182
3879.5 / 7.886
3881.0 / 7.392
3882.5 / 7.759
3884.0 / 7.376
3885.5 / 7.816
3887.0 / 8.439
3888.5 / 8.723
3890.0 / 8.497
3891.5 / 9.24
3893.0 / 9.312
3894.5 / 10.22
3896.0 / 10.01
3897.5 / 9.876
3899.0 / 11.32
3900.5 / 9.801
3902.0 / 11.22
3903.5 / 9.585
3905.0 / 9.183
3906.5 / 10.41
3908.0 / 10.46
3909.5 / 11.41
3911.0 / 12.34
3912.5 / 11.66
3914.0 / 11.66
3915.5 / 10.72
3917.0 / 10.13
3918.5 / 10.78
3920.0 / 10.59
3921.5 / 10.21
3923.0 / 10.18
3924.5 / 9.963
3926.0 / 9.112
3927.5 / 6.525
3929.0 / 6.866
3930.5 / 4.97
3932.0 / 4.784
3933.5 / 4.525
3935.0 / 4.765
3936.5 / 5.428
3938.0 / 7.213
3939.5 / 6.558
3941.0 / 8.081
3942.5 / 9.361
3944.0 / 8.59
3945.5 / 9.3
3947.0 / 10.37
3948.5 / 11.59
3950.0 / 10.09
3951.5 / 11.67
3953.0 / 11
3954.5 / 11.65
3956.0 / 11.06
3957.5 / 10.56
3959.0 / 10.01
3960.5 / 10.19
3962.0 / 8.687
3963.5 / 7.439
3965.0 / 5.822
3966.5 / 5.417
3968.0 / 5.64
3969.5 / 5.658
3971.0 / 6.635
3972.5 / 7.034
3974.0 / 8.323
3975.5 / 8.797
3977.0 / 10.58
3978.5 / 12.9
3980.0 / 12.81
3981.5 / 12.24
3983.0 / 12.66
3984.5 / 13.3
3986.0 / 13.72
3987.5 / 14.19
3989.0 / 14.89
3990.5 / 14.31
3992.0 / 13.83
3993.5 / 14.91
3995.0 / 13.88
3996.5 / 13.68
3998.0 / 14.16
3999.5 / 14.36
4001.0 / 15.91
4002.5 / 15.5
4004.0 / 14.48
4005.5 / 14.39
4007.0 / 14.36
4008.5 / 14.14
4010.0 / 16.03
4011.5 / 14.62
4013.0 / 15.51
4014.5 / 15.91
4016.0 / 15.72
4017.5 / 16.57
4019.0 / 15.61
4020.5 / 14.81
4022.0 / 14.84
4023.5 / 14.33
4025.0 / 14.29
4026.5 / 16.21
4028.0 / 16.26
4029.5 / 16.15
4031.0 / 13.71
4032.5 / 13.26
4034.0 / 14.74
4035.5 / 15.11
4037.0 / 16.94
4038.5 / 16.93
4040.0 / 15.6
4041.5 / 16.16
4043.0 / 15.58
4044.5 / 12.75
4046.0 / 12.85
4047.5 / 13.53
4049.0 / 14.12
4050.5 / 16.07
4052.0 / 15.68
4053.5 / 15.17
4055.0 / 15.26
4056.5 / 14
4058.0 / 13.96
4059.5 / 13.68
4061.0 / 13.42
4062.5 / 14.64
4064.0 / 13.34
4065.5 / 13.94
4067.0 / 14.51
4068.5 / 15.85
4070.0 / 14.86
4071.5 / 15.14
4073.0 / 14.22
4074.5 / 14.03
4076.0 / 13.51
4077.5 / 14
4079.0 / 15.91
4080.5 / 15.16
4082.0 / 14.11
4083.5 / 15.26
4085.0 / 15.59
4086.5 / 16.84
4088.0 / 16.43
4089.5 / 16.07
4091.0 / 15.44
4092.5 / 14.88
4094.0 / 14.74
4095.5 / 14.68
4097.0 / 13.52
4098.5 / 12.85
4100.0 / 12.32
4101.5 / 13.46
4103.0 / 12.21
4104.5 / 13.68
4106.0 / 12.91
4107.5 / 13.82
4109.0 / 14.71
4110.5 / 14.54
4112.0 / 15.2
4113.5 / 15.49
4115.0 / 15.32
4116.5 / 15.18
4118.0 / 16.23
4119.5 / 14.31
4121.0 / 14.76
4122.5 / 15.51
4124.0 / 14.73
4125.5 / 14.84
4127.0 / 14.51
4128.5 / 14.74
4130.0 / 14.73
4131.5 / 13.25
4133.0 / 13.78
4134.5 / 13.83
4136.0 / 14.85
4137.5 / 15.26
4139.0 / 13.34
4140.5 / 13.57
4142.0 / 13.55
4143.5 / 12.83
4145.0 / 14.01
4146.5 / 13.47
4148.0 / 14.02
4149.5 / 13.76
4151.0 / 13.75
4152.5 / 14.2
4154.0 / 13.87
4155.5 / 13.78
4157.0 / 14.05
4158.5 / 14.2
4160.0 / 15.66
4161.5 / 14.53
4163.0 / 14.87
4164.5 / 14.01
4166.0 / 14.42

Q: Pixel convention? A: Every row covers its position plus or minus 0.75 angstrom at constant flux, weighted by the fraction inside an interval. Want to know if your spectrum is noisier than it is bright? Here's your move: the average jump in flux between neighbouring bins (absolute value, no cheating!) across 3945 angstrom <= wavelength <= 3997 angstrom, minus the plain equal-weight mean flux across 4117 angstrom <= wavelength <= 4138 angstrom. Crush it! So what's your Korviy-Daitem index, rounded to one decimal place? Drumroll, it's -13.9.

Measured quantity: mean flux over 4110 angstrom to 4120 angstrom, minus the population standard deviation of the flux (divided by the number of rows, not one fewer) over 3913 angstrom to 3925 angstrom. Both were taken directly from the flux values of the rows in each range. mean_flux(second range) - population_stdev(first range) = 14.7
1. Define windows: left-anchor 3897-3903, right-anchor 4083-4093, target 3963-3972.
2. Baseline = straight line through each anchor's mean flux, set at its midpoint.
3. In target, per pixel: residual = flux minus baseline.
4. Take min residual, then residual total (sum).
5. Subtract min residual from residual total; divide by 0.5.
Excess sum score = -62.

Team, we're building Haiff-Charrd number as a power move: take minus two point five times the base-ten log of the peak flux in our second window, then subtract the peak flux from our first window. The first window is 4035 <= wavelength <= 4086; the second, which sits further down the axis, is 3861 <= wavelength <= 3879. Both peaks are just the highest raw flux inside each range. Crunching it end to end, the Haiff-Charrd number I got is -19.4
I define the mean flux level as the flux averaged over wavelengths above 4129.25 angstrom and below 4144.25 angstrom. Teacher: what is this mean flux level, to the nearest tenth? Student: 13.9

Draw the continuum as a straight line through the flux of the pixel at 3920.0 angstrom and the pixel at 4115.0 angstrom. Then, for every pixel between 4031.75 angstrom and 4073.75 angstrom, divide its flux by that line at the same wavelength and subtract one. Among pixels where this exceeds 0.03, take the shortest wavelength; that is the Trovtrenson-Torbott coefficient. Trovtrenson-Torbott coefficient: 4034.0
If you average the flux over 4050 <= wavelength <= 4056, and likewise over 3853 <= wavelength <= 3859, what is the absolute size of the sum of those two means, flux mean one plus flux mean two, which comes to 23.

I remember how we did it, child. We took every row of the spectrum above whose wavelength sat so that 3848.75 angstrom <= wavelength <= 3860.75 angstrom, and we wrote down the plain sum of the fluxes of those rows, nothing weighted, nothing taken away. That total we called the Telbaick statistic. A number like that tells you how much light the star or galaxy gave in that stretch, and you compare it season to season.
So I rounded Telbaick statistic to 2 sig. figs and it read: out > 61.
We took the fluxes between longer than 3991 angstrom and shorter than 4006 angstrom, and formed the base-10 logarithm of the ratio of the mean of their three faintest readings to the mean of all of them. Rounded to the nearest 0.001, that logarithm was -0.022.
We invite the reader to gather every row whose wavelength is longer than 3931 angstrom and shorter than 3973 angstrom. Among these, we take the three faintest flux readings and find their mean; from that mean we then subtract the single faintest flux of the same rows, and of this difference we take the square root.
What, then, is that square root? 0.41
